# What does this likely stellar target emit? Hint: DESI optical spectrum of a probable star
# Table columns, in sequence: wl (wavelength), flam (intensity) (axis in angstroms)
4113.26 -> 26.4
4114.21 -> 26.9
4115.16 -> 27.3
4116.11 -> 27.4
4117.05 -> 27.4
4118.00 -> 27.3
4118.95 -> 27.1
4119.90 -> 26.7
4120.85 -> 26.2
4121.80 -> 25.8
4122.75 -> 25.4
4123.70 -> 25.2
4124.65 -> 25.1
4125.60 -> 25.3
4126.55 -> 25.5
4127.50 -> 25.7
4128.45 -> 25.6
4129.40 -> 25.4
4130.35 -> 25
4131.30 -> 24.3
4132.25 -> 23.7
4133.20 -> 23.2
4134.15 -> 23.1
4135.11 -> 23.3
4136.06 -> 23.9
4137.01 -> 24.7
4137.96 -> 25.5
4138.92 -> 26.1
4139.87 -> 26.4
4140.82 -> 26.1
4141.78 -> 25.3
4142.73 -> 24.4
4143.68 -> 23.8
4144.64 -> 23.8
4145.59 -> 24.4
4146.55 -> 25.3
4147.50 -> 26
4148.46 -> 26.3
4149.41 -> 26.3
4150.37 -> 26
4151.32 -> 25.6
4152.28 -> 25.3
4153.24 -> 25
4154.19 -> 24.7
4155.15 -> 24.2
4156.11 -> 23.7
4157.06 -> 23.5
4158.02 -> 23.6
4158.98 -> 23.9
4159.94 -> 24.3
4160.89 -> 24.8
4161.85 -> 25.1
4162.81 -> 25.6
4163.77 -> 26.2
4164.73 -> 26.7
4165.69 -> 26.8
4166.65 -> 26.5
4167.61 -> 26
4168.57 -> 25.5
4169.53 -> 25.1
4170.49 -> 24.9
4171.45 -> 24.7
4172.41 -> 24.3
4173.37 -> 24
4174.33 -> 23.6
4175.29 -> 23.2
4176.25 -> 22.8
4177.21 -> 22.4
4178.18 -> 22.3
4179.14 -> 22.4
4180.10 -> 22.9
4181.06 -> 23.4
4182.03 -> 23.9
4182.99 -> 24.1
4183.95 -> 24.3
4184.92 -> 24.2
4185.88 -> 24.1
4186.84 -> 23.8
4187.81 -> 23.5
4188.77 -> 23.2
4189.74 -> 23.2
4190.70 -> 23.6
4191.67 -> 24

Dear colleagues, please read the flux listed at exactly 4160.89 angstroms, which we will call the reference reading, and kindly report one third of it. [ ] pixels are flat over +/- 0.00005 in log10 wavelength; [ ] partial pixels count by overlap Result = 8.27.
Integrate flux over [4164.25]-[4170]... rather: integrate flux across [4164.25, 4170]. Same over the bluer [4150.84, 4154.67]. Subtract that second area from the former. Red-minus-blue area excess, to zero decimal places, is 54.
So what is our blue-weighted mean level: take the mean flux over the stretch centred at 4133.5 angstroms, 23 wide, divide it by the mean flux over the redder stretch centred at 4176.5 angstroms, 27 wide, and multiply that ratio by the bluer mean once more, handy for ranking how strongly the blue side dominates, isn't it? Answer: 25.5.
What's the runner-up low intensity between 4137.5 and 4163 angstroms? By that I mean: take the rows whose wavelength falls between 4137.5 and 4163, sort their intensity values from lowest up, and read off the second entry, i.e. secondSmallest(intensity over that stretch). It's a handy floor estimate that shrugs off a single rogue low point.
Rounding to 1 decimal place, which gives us 23.6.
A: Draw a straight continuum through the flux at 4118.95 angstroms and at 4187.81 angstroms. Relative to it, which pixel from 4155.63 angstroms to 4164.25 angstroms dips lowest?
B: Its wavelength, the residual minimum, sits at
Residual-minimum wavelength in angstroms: 4157.06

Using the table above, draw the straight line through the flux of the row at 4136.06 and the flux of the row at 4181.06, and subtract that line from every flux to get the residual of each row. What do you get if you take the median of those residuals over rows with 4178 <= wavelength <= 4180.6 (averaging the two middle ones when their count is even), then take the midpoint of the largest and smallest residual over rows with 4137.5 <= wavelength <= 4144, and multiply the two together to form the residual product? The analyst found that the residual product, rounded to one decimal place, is -1.3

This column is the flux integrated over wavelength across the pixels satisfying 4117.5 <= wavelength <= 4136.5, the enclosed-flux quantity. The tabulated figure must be 478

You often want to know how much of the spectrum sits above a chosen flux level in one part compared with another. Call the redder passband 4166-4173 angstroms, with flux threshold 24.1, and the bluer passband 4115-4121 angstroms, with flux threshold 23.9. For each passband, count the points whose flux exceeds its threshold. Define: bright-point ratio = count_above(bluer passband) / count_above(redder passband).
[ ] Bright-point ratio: 1.0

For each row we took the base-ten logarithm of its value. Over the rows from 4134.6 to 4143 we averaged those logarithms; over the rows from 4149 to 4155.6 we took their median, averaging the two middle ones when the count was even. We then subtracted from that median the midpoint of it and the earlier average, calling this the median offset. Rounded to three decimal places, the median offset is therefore 0.002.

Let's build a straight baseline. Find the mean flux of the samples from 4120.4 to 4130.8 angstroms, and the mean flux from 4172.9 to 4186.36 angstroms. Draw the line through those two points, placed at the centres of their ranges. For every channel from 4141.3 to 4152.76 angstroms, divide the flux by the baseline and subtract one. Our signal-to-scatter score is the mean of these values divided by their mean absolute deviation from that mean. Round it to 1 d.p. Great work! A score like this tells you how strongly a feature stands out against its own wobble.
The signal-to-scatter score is 0.7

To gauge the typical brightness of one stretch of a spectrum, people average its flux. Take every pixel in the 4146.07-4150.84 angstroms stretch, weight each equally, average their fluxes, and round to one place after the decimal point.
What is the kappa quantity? 26.0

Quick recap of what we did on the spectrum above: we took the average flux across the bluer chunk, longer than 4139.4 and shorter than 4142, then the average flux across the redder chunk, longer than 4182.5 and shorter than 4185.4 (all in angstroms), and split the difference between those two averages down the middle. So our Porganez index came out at 25.1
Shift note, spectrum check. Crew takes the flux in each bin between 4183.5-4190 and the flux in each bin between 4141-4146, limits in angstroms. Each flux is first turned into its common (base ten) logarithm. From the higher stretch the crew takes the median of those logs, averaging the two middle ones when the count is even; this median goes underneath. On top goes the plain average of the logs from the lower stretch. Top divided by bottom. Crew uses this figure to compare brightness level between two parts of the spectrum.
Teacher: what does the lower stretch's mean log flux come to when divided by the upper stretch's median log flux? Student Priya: 1.01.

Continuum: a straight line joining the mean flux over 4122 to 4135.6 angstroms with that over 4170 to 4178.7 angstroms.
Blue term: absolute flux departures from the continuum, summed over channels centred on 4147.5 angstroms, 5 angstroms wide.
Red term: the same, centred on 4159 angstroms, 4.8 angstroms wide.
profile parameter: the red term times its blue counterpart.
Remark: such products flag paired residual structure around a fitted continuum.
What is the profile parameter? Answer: 16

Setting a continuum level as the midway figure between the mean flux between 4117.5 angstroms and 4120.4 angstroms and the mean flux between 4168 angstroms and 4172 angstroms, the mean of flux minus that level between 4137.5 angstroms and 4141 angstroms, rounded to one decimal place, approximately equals 0.0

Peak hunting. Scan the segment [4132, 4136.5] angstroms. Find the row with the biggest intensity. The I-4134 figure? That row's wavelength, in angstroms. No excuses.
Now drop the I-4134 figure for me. 4136.06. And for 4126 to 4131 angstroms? 4127.50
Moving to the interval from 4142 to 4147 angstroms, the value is 4146.55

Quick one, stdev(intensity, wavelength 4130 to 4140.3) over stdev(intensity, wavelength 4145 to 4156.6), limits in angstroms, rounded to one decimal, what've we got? 1.4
